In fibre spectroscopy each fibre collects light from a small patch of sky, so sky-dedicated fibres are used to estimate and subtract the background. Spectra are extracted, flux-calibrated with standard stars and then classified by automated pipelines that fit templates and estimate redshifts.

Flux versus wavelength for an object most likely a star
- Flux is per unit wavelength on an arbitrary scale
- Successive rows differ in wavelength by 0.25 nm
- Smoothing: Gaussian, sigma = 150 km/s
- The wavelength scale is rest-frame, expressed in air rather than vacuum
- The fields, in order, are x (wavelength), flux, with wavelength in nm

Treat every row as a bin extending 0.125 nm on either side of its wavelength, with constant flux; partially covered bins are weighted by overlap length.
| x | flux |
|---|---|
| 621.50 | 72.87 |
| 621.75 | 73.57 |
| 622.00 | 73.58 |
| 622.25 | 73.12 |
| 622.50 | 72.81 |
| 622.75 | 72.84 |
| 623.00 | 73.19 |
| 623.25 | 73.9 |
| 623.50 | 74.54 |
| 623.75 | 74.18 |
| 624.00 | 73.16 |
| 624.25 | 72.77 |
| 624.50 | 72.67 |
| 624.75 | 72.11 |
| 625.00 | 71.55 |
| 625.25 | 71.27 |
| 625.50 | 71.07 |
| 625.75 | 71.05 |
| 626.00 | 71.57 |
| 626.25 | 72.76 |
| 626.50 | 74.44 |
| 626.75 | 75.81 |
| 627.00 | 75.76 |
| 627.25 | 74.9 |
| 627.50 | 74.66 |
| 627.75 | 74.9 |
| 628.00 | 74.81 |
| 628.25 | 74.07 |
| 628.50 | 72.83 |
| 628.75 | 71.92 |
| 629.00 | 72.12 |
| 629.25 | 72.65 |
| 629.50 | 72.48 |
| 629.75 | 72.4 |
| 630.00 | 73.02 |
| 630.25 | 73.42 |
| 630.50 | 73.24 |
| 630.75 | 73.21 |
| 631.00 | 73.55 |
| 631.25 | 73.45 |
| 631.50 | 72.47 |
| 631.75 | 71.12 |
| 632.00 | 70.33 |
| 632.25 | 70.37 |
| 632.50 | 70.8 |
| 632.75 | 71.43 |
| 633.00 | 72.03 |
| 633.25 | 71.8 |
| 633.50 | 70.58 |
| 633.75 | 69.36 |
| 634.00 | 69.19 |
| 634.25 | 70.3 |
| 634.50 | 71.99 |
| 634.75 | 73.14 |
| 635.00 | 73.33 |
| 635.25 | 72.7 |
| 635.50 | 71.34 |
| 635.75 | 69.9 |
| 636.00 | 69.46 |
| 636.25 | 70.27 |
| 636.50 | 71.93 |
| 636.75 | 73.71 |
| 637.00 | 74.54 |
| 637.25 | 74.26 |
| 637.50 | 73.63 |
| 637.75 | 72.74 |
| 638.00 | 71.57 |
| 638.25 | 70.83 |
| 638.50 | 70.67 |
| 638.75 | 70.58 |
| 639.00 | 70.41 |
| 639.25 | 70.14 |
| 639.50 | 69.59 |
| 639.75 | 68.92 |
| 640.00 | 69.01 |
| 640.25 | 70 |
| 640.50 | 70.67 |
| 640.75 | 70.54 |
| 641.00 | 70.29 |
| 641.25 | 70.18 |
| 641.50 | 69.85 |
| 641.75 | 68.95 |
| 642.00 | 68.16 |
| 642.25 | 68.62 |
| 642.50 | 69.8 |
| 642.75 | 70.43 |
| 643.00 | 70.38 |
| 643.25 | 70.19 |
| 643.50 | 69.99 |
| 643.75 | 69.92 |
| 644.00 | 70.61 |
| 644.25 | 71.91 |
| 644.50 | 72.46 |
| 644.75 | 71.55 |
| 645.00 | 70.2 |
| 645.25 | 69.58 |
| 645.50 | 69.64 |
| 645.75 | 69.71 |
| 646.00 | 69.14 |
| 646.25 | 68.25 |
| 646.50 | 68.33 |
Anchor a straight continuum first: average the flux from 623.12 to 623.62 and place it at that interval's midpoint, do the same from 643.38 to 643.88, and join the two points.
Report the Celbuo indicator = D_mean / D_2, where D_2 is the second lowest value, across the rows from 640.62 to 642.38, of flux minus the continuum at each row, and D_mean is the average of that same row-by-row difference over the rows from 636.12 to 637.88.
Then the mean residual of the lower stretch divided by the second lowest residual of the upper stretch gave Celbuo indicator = -1.0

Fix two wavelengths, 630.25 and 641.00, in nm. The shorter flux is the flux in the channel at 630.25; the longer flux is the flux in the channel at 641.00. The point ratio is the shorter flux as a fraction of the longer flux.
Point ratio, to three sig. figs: 1.04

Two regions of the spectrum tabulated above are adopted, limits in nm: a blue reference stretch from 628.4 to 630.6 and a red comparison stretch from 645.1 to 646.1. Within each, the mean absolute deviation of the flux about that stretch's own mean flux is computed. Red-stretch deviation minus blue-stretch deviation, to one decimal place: -0.2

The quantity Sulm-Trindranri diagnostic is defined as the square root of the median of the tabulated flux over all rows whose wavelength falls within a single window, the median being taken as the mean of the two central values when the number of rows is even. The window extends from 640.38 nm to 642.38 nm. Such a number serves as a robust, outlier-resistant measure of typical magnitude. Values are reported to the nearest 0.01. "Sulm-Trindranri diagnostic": 8.37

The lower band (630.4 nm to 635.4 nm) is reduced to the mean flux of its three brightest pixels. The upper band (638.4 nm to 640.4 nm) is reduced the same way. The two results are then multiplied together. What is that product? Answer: 5182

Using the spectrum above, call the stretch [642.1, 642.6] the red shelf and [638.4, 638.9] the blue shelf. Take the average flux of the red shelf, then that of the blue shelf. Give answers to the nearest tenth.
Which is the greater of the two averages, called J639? 70.6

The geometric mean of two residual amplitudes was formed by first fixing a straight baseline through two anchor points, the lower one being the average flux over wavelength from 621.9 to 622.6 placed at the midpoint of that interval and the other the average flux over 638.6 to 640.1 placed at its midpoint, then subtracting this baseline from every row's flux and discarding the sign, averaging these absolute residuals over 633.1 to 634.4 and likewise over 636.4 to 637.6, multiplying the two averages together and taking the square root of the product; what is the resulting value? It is 1.8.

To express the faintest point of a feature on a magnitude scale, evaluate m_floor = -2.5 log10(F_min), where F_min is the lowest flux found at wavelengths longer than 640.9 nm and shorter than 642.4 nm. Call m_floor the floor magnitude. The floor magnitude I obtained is -4.58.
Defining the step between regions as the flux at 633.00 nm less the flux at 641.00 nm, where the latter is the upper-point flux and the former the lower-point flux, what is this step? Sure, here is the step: 1.7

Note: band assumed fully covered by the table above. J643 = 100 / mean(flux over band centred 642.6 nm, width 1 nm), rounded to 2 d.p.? 1.43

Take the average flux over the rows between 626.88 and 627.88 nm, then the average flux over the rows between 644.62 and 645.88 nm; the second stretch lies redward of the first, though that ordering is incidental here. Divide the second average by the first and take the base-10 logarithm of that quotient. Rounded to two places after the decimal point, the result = -0.03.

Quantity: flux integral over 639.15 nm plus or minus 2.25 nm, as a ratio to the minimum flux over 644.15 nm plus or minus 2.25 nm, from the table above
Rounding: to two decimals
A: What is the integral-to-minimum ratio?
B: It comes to 4.69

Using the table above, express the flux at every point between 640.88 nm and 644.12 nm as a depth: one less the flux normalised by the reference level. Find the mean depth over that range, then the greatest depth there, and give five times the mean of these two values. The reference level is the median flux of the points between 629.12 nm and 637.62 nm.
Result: 0.22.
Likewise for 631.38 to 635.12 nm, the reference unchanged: 0.14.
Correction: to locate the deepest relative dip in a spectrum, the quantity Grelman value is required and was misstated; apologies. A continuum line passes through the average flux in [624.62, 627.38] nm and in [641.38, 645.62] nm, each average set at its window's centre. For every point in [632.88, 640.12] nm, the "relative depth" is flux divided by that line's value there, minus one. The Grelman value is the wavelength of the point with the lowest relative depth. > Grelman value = 634.00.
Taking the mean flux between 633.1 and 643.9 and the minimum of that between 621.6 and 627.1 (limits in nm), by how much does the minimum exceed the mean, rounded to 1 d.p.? 0.3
